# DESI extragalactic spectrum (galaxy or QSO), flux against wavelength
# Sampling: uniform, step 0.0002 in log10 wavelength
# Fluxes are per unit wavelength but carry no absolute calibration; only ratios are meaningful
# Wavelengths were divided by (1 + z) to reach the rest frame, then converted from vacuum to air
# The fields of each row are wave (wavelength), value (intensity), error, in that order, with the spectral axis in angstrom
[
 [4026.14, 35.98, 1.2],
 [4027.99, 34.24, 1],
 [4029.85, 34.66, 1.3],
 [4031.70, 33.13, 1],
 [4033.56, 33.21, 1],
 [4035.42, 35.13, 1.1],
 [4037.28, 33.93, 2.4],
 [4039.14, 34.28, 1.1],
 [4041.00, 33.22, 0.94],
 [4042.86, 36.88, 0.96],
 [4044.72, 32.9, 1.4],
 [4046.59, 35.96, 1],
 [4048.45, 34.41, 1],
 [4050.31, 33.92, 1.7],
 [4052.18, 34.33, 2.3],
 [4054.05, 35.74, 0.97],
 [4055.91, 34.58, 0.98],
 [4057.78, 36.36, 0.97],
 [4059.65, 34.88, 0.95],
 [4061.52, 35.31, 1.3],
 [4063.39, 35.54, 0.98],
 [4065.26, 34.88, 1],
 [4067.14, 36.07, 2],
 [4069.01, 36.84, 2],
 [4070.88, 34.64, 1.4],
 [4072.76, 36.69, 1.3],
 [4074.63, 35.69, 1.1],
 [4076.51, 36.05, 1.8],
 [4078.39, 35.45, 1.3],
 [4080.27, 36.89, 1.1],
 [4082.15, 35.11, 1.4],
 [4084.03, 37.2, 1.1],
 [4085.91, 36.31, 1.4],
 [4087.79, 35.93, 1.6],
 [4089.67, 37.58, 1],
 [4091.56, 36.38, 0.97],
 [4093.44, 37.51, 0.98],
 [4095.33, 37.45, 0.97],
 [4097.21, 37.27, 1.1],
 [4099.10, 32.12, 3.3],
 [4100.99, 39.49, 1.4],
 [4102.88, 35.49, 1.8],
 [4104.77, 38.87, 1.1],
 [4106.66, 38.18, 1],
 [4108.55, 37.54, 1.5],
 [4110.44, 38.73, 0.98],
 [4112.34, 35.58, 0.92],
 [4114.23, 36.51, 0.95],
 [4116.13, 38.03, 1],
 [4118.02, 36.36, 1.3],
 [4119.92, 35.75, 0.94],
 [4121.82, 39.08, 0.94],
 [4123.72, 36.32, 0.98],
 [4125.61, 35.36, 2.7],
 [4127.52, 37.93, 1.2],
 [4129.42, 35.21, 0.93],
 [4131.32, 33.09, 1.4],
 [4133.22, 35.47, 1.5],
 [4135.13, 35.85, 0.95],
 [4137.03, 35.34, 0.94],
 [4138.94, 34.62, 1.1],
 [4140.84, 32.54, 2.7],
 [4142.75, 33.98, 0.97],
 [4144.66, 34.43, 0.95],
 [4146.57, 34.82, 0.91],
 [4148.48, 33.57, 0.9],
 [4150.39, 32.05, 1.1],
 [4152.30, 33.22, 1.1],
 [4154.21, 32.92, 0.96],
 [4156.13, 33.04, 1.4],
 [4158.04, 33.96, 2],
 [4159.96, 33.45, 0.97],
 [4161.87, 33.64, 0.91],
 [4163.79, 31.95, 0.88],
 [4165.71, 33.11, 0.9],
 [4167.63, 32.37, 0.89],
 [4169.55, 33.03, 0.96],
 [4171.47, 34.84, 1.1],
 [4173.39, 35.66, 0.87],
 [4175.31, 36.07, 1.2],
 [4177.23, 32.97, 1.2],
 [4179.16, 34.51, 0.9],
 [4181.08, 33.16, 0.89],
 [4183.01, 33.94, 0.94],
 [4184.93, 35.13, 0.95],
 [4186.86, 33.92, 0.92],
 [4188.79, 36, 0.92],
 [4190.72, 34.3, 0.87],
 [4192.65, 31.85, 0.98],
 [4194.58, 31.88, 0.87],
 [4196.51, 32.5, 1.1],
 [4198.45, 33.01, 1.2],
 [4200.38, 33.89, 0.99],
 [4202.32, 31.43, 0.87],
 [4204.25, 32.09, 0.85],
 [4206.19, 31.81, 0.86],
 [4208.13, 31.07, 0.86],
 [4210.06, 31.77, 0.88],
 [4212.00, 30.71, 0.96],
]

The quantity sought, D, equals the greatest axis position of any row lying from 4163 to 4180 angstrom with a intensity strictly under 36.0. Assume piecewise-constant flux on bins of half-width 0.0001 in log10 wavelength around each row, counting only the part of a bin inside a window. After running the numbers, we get 4179.16 angstrom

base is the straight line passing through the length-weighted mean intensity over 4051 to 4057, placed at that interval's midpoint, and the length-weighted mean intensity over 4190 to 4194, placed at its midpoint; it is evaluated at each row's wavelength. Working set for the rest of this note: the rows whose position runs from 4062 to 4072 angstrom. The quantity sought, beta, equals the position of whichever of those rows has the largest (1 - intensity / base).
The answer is 4070.88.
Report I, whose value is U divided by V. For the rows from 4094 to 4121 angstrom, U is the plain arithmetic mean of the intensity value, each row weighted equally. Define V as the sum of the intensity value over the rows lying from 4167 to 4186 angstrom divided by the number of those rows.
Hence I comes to 1.08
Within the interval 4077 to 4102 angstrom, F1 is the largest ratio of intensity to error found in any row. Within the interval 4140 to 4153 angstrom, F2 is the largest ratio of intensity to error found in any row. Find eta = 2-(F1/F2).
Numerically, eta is 0.99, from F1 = 38.6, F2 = 38.3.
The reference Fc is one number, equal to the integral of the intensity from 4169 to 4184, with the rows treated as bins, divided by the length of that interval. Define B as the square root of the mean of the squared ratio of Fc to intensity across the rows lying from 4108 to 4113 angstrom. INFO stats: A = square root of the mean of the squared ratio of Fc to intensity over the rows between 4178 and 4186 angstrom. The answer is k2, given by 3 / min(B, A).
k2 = 3.25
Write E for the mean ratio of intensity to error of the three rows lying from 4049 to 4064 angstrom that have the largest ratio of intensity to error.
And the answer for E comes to 37.0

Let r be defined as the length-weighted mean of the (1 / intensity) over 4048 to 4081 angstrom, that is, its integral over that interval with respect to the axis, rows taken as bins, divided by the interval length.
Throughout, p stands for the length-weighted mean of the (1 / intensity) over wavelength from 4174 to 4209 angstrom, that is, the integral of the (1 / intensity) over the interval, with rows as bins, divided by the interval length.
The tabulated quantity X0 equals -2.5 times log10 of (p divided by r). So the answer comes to -0.07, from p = 0.0301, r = 0.0282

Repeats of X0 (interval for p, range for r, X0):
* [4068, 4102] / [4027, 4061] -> 0.05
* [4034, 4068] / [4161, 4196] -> 0.04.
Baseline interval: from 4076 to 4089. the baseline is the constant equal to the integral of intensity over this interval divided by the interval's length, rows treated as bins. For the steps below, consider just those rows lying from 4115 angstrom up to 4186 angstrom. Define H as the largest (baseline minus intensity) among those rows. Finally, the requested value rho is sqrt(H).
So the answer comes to 2.1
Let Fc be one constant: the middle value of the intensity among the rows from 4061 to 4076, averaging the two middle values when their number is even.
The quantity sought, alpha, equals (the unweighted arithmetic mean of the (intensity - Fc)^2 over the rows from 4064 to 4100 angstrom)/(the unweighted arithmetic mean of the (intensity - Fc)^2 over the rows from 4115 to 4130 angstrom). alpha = 0.6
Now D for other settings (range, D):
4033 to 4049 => 4048.45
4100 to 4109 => 4102.88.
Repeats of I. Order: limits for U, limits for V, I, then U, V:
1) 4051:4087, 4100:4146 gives 0.99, 35.7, 36.2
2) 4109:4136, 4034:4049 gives 1.05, 36.4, 34.6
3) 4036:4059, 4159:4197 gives 1.03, 34.7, 33.7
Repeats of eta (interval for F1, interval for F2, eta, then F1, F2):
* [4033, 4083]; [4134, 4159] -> 1.00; 38.4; 38.3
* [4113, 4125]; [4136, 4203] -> 0.99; 41.6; 41.0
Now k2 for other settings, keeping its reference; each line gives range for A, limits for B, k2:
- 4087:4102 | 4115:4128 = 3.23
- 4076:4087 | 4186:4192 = 3.16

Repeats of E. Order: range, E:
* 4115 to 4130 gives 39.2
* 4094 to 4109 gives 37.4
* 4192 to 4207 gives 37.1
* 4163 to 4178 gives 38.0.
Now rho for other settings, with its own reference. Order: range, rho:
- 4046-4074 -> 1.5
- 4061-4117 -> 2.0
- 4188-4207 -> 2.2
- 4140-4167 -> 2.1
